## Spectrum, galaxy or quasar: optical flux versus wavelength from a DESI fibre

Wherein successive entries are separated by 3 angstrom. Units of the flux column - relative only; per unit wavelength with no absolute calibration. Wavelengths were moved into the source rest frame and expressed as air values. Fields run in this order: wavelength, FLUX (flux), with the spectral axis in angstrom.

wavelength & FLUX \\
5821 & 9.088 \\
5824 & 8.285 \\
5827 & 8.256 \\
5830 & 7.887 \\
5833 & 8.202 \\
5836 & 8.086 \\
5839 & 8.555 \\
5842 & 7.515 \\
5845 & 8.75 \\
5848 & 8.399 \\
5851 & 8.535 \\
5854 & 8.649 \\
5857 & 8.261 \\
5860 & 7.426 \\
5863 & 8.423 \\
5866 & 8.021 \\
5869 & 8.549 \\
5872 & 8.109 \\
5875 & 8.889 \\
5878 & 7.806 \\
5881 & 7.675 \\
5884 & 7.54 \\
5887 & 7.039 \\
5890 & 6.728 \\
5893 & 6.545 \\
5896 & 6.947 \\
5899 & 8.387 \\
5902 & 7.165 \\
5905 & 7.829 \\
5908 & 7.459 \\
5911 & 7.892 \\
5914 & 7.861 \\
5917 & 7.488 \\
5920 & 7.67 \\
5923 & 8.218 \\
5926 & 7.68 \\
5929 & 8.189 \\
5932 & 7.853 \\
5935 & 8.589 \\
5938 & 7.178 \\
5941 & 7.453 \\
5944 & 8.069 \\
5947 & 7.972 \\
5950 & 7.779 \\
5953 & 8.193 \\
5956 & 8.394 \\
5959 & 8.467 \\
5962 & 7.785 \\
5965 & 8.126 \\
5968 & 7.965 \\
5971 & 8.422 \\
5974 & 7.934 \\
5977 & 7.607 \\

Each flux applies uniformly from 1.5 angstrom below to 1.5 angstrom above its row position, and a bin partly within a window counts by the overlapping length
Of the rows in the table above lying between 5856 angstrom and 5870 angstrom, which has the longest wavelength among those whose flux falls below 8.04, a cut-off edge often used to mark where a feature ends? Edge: 5866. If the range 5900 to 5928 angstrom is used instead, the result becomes 5926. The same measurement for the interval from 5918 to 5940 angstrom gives 5938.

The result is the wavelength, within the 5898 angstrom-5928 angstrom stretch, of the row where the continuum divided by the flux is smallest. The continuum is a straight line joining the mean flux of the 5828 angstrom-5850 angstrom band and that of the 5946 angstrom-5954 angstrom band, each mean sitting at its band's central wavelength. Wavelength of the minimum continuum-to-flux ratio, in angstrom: 5899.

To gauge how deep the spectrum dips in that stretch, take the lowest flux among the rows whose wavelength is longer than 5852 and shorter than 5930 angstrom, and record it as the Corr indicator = 6.545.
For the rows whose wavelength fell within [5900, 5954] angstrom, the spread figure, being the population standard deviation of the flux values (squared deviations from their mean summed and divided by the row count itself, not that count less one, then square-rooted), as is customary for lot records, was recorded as 0.36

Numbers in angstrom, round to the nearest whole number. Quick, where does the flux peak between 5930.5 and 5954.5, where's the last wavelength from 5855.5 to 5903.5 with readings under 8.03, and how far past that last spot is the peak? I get 33 angstrom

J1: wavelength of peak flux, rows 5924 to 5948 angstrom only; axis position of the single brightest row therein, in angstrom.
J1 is 5935 angstrom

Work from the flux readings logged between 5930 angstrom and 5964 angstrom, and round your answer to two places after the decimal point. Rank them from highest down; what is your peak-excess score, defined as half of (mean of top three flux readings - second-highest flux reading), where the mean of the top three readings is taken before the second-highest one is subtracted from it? 0.01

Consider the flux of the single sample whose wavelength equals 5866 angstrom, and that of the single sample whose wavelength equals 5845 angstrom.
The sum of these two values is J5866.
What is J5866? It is 16.8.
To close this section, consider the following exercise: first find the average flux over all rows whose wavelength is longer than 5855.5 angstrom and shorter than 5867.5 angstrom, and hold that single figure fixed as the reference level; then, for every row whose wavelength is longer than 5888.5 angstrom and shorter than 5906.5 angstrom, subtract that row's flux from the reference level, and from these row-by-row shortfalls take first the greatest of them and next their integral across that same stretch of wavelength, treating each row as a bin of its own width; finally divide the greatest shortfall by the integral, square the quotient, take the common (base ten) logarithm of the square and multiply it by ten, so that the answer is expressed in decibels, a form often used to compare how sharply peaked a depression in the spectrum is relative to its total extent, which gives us -19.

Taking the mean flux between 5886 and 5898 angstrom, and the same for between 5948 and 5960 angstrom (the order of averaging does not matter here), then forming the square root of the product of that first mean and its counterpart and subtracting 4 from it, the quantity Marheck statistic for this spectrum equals 3.5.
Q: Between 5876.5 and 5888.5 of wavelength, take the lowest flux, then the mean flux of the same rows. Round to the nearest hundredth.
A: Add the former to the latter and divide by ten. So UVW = 1.46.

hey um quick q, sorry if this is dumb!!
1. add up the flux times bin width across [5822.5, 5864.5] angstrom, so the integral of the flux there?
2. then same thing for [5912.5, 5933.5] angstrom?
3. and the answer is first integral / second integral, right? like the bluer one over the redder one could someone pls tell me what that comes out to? 2.10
